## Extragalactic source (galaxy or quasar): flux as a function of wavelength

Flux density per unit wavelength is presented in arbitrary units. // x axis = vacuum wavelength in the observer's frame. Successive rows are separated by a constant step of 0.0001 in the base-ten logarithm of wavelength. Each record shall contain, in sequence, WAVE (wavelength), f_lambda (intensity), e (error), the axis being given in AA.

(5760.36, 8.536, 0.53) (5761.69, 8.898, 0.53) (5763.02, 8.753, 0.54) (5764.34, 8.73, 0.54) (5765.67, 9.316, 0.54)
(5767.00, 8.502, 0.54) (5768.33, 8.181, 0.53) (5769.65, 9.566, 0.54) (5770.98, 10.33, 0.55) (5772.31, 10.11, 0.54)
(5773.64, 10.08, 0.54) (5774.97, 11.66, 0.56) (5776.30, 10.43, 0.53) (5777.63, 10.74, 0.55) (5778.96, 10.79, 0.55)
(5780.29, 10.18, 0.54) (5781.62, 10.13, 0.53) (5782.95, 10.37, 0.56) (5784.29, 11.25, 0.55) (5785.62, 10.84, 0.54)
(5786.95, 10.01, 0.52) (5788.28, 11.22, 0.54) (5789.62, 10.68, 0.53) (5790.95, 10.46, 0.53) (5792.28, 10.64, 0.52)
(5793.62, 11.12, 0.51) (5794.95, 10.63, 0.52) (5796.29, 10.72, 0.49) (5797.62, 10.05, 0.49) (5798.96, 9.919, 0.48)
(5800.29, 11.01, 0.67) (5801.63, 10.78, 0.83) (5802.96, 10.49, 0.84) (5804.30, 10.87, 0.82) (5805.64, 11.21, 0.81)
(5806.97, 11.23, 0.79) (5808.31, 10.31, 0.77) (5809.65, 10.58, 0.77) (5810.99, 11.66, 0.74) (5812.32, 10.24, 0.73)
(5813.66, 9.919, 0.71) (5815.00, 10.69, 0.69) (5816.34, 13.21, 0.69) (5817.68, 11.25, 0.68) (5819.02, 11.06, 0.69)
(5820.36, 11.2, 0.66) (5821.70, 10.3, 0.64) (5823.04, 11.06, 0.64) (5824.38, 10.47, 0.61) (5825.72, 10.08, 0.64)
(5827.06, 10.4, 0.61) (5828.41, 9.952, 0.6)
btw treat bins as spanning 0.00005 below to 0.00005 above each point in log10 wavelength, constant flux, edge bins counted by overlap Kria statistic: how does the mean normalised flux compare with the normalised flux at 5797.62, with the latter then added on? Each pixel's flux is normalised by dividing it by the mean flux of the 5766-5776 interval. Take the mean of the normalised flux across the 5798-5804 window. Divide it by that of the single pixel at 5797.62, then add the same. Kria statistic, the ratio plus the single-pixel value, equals 2.08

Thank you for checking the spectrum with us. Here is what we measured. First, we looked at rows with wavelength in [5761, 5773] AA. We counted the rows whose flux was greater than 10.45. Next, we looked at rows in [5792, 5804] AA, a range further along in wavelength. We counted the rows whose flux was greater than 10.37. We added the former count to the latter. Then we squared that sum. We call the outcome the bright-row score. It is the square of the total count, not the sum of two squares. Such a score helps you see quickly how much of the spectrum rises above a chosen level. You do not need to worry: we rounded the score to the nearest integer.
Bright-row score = 49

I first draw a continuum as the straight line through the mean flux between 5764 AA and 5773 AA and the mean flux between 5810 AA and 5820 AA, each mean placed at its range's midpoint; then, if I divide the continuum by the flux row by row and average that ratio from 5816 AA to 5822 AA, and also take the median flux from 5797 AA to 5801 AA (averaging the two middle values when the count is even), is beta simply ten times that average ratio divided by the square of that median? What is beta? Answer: 0.0989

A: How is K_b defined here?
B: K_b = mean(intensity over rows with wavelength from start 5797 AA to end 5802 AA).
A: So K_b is 10.4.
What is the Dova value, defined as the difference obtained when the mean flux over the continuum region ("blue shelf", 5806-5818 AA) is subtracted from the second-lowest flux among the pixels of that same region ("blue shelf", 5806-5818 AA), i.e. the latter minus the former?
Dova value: -0.8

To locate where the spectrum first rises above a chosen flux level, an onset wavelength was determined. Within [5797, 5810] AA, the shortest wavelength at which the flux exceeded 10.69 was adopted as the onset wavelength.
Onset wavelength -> 5800.29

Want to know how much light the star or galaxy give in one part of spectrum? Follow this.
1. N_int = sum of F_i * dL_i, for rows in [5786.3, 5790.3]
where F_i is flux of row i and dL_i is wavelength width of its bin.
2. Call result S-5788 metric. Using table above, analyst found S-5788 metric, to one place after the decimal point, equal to 42.5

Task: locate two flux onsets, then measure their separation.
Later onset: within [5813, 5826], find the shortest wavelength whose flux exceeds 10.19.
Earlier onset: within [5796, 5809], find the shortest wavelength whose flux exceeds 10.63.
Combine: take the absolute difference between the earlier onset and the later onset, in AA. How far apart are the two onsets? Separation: 18.7 AA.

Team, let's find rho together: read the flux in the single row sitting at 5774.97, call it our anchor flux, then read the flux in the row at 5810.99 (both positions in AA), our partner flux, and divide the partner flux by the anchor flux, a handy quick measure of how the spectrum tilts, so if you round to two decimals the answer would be 1.00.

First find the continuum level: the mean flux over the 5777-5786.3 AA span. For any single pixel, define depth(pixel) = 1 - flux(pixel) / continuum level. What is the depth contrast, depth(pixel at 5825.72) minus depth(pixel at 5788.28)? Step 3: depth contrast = 0.11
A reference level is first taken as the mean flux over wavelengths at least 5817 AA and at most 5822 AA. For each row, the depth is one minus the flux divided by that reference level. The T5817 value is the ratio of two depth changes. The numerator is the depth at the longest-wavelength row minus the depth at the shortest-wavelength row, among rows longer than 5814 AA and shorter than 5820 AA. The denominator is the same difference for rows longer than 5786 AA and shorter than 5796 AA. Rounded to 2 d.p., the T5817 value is 0.60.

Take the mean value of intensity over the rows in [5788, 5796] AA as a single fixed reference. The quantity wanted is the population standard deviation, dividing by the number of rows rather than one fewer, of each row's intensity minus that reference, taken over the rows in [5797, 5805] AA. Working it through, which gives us 0.41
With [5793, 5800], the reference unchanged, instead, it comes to 0.44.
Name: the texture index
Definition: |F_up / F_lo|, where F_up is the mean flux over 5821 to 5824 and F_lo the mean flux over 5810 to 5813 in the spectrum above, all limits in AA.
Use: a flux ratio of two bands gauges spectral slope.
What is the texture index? 0.98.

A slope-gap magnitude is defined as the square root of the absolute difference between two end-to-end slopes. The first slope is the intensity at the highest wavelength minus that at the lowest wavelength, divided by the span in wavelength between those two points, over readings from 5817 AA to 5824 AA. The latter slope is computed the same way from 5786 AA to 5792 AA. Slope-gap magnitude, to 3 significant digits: 0.385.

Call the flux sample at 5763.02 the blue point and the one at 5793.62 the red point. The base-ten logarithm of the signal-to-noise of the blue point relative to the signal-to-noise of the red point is -0.13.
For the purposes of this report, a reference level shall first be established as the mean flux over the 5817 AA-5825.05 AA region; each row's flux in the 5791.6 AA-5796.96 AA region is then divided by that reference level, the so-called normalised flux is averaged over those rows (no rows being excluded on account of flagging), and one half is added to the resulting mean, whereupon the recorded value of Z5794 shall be 1.49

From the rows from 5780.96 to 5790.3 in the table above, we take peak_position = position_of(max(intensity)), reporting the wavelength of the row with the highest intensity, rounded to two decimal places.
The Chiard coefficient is 5784.29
